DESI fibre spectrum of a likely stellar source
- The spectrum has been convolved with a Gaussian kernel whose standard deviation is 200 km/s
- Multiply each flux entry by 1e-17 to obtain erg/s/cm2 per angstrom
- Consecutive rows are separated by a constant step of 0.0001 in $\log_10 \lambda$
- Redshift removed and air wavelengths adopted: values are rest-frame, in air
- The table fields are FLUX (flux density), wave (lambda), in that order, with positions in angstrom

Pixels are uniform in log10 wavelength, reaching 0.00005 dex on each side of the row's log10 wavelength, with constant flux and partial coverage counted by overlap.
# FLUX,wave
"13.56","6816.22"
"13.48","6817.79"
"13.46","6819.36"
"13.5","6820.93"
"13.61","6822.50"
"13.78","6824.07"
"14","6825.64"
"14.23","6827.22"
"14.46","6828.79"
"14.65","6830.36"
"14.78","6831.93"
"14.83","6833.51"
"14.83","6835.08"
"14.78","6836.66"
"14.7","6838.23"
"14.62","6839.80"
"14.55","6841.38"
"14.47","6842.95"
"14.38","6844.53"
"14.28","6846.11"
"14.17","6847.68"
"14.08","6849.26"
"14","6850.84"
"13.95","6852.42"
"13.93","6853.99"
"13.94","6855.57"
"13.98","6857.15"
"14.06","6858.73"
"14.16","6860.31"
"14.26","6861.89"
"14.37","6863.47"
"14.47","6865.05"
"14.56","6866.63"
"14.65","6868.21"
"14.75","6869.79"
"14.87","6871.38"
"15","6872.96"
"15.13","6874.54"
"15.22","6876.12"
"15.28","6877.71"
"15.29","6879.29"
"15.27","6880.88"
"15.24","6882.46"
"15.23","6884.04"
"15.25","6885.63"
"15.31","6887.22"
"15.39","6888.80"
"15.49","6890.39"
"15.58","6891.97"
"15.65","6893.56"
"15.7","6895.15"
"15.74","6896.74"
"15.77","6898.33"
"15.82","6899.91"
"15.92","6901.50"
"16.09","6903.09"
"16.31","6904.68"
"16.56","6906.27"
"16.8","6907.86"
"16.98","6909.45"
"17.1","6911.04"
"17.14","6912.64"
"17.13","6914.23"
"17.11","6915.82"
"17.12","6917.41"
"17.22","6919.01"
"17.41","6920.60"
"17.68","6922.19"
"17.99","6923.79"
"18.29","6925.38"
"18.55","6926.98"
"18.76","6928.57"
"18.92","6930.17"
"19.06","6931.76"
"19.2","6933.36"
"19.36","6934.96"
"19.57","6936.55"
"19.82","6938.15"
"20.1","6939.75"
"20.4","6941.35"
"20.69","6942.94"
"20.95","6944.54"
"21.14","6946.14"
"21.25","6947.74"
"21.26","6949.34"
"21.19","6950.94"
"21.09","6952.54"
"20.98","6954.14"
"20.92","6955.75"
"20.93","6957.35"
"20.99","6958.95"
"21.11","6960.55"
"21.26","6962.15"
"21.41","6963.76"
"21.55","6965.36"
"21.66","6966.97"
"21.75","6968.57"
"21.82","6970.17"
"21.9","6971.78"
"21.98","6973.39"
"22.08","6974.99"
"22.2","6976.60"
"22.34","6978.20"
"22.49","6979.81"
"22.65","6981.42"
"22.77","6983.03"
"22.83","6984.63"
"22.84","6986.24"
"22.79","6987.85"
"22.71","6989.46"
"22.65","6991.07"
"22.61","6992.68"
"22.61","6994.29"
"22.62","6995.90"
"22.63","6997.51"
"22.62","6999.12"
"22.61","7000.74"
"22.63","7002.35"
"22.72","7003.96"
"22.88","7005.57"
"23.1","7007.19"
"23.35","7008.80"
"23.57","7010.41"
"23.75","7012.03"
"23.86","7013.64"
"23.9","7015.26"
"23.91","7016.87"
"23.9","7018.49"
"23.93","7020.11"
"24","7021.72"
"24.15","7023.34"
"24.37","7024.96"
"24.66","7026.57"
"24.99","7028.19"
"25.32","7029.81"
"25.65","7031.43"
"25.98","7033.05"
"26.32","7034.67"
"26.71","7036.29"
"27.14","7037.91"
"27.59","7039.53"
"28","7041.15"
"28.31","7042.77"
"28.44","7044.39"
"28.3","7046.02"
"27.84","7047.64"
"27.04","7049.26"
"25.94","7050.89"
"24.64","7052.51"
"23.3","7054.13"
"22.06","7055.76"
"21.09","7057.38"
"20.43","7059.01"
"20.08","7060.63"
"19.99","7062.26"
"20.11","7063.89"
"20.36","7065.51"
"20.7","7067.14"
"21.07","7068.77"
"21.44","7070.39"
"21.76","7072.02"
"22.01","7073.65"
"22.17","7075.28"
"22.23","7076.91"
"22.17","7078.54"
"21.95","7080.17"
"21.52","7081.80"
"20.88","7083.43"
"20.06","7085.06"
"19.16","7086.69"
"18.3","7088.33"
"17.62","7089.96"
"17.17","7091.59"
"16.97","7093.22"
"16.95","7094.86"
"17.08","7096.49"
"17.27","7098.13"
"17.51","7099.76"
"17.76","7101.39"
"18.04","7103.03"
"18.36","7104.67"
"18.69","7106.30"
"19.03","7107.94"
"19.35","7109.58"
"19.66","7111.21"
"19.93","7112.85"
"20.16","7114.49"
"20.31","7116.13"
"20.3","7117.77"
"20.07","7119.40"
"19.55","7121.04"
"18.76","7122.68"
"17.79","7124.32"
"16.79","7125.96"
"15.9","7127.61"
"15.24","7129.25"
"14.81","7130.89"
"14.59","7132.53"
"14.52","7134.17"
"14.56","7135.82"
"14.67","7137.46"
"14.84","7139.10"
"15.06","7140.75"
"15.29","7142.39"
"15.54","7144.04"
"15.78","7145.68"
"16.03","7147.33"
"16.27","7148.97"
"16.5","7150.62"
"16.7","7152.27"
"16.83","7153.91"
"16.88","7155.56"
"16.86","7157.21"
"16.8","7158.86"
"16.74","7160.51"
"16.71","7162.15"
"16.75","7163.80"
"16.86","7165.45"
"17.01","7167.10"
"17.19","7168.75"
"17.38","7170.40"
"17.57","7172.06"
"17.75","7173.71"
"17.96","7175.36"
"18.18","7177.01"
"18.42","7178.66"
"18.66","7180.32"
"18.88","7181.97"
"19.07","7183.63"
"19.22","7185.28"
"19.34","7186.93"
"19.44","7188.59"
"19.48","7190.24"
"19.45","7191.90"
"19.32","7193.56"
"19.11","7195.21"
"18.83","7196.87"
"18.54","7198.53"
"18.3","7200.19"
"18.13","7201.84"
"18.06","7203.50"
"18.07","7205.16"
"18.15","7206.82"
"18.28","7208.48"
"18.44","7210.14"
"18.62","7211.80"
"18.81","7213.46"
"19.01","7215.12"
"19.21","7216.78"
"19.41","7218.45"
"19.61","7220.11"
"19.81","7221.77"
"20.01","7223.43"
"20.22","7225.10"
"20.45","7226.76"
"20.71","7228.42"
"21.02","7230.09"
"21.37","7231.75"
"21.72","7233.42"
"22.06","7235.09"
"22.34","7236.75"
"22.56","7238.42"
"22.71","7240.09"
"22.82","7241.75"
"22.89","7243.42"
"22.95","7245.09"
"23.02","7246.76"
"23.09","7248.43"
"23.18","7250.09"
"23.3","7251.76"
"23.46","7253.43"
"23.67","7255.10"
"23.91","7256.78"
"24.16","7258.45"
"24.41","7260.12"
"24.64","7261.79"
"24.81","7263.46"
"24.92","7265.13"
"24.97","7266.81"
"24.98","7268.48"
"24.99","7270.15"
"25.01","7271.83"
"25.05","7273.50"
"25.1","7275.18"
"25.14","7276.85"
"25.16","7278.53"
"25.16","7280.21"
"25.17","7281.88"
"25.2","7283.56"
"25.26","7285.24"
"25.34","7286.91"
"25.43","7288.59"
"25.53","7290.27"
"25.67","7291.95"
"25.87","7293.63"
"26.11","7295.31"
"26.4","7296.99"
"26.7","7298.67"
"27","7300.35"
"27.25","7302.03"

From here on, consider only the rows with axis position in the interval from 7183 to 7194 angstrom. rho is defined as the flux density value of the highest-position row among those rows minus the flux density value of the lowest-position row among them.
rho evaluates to 0.25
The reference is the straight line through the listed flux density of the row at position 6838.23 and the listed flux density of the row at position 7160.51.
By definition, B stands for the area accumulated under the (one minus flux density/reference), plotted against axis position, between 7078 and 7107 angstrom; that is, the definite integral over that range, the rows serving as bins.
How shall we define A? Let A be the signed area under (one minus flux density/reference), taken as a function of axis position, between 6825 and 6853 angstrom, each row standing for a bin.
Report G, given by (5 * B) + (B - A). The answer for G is -26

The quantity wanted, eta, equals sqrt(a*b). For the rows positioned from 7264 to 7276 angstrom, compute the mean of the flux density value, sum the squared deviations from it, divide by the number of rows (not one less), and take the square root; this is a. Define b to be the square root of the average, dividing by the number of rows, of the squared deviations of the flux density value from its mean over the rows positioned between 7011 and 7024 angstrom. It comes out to 0.08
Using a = 0.05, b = 0.11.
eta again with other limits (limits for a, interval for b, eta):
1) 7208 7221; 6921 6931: 0.44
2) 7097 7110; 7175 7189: 0.59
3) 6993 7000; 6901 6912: 0.05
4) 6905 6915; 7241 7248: 0.12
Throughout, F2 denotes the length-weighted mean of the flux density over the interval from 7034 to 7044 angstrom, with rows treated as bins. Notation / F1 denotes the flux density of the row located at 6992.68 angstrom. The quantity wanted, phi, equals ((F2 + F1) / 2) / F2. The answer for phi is 0.9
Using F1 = 22.61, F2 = 27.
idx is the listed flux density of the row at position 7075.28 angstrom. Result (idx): 22.17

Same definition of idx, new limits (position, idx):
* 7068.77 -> 21.07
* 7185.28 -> 19.22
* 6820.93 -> 13.5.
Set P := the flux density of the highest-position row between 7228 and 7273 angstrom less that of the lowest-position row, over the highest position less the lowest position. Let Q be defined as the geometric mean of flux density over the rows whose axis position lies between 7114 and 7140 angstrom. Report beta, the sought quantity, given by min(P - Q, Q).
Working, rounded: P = 0.10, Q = 17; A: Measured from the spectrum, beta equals -17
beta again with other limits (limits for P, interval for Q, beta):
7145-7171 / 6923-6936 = -19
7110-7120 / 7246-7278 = -24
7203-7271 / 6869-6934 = -16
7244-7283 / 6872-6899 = -15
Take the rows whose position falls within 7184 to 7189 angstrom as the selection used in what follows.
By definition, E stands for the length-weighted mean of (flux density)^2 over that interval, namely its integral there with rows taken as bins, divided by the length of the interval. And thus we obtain 373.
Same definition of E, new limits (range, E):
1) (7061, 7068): 411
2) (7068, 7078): 475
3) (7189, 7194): 377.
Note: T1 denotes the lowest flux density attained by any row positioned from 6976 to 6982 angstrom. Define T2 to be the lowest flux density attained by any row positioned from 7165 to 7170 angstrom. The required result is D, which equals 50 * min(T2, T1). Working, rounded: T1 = 22.2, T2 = 16.86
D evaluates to 843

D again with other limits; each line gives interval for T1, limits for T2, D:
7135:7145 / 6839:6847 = 714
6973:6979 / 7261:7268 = 1099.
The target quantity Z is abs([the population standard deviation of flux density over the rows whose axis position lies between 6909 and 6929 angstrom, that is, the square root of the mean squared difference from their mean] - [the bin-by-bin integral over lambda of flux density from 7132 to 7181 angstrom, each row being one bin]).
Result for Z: 808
